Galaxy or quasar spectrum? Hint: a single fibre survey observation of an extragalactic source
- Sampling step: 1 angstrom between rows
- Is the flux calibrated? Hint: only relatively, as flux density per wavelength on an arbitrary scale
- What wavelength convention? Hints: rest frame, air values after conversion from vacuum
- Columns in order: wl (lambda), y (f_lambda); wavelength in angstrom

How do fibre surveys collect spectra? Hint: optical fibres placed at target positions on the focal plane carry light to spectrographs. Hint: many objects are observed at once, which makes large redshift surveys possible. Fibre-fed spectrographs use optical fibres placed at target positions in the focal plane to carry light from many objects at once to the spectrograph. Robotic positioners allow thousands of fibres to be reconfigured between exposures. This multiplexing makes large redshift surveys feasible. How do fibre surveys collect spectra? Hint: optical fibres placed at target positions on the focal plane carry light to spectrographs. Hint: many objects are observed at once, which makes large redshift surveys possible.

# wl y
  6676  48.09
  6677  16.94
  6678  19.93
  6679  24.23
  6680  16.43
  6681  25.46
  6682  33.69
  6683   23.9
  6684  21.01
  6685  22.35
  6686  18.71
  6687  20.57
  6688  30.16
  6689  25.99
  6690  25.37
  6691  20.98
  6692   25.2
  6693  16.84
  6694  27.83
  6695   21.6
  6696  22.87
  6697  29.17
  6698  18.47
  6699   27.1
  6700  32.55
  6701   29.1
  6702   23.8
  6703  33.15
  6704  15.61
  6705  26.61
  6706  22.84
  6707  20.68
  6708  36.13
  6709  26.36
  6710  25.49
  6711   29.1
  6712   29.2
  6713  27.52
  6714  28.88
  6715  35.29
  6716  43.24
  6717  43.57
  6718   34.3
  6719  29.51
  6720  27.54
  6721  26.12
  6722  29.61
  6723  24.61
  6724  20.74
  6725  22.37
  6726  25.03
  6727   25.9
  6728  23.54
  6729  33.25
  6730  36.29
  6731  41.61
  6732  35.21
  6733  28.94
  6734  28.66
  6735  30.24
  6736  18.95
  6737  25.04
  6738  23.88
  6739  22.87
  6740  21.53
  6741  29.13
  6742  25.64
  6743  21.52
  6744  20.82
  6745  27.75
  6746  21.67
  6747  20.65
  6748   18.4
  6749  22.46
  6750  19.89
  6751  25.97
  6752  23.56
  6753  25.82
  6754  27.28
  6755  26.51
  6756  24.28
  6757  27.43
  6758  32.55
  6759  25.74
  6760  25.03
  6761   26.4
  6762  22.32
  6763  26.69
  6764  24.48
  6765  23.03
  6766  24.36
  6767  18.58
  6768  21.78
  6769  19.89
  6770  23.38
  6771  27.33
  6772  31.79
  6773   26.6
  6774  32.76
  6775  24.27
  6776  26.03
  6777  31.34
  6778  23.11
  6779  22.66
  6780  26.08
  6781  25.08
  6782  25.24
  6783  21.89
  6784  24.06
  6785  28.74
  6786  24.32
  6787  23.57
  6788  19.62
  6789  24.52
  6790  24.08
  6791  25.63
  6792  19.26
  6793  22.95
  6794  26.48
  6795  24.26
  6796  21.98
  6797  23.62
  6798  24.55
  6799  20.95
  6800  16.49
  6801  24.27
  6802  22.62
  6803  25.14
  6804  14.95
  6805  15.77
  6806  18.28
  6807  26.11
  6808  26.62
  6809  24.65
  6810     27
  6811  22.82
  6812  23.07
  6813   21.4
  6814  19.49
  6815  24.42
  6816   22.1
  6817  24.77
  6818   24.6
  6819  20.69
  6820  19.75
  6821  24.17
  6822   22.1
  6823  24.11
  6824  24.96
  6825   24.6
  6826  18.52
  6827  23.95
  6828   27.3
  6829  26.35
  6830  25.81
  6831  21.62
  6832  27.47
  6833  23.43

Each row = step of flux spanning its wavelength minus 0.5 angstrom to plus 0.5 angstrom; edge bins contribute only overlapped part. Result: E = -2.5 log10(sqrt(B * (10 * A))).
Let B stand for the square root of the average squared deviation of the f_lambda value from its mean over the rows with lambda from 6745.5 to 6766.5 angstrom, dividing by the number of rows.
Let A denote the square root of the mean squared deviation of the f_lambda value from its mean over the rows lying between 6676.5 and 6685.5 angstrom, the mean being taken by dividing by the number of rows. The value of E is -2.7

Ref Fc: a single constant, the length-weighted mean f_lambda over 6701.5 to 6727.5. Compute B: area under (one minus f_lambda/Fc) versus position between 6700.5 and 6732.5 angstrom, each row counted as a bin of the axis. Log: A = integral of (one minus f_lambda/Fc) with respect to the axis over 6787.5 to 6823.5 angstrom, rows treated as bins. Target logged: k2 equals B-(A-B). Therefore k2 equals -9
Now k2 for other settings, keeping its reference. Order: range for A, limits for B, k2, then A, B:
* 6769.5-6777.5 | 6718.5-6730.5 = 1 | 0.1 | 0.5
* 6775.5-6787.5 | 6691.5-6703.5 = 1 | 1.3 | 1.1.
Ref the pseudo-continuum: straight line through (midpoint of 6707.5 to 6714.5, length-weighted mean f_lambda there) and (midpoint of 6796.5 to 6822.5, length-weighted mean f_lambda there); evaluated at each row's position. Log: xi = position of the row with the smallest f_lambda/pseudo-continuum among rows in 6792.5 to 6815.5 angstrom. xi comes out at 6804 angstrom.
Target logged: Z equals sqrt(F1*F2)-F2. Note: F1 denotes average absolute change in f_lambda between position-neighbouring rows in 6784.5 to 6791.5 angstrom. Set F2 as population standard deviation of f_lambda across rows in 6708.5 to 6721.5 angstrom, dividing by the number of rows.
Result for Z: -1.9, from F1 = 2.7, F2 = 5.9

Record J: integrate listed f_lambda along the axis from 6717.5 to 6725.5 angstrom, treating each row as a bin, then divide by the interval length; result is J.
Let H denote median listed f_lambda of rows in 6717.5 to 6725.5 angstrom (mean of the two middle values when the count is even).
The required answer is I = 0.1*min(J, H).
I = 2.68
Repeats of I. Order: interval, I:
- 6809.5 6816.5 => 2.28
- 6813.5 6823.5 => 2.26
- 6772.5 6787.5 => 2.51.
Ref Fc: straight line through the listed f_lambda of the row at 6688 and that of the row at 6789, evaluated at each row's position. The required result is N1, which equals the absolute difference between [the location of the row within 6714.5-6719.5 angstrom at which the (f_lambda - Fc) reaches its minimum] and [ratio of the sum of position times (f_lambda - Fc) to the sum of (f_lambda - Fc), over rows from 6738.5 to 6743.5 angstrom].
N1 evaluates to 21.9 angstrom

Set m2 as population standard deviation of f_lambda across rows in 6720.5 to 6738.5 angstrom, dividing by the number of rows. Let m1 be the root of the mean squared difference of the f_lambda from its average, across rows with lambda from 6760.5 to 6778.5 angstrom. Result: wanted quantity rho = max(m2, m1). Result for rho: 5.7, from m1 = 3.8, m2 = 5.7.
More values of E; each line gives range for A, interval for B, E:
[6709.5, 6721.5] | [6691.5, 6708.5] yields -3.2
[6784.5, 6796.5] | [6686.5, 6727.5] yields -2.7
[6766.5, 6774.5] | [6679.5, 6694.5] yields -2.9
